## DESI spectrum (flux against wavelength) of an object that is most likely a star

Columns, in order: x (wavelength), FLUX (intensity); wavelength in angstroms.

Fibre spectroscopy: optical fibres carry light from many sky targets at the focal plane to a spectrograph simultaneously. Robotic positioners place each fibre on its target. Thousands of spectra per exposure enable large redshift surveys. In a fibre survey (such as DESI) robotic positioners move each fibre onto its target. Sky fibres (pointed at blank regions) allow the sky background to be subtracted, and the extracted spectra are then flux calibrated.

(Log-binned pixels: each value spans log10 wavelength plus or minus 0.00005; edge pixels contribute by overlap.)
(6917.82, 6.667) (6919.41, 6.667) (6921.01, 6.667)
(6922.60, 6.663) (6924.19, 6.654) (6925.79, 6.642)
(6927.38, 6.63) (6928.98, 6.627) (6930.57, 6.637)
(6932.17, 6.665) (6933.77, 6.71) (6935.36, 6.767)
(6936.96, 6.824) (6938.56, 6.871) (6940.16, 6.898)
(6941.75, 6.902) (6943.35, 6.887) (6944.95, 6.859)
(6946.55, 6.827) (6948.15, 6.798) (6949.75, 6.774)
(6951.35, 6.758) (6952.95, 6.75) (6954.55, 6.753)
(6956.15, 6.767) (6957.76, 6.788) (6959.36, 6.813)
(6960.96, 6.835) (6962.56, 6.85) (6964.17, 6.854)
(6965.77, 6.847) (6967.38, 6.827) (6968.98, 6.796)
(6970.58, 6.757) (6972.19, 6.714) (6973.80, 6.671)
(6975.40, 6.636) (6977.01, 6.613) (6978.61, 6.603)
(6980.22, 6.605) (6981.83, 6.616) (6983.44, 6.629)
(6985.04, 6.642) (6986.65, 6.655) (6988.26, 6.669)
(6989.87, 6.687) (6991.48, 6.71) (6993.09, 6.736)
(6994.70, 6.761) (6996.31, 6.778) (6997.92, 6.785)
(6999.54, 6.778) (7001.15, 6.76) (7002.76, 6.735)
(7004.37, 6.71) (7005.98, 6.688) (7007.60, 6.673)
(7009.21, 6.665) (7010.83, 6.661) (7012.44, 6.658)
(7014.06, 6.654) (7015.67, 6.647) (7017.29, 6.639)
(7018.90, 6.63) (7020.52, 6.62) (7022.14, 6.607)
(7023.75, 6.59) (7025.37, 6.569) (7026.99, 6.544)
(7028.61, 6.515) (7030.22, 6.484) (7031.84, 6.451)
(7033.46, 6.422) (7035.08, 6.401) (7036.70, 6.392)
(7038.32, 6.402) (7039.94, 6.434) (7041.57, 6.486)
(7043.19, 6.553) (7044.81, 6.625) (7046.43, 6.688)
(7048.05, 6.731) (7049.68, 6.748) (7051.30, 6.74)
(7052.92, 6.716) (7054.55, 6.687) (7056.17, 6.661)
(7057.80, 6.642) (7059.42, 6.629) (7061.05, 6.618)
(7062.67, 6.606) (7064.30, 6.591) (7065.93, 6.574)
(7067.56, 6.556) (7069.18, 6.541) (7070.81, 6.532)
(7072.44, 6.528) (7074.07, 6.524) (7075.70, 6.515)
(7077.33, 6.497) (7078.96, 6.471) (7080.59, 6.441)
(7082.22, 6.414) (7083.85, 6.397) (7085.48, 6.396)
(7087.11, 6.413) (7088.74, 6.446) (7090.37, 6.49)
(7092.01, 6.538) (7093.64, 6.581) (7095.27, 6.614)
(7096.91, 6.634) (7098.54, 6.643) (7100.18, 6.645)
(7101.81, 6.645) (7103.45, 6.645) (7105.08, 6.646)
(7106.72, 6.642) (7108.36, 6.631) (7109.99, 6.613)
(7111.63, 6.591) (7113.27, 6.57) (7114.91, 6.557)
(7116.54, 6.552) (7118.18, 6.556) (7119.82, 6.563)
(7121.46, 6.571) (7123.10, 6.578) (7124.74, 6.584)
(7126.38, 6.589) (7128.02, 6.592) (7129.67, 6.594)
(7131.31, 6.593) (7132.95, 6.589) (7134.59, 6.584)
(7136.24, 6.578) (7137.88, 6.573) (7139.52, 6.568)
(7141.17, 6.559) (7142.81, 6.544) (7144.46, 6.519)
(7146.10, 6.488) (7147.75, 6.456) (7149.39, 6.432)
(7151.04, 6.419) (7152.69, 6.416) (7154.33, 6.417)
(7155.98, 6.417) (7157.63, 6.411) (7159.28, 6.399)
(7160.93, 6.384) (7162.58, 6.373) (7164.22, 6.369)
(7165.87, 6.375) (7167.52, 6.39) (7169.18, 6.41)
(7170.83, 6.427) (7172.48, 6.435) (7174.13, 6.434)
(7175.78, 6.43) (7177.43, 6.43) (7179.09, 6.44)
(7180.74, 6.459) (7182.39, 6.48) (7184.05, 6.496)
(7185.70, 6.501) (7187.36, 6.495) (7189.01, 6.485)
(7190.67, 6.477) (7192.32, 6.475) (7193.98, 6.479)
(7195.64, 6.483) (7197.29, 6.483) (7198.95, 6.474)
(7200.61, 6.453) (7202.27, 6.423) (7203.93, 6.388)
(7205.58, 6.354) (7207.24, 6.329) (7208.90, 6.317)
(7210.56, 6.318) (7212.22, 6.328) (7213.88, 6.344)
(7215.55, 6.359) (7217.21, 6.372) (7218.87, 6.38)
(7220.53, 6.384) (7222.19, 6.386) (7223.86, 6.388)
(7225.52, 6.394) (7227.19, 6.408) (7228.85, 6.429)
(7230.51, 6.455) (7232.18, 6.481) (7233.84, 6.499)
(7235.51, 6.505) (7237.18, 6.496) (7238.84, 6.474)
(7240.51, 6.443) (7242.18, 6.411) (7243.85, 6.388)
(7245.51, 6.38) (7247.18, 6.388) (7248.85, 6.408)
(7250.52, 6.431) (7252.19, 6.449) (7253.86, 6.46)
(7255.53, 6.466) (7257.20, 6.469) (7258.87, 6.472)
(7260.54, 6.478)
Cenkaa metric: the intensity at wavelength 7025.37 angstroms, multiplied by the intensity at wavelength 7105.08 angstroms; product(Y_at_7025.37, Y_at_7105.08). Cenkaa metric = 43.7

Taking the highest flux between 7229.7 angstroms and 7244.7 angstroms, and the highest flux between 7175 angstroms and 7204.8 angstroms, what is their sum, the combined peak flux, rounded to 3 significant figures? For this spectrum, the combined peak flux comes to 13.0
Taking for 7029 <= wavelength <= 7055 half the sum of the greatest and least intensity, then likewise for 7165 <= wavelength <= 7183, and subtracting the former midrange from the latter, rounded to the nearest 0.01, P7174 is -0.14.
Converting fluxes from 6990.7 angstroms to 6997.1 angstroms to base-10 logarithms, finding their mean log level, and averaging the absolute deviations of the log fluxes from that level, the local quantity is 0.0015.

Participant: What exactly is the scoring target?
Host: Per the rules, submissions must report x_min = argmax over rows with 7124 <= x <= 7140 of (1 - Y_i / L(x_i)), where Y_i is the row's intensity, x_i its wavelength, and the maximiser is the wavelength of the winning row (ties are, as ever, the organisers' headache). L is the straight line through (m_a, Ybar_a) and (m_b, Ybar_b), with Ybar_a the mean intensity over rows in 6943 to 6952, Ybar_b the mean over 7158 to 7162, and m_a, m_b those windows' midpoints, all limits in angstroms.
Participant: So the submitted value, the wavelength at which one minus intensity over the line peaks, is 7124.74 angstroms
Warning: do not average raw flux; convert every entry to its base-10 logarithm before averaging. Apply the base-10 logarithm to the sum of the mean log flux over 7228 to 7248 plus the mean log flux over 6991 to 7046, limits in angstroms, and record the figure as 0.212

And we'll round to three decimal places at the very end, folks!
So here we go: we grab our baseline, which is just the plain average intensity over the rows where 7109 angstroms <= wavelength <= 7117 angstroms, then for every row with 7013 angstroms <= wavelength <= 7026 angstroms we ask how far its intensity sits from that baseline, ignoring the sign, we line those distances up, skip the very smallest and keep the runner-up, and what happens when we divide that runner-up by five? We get 0.003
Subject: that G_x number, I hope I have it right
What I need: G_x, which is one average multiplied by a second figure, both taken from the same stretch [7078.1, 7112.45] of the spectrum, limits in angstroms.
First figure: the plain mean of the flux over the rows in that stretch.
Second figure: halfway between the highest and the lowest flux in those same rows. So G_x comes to 42.7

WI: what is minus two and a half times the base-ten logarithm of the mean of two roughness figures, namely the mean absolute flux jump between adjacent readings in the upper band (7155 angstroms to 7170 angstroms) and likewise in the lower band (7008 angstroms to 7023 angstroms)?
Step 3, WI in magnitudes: 5.1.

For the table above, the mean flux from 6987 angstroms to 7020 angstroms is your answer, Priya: 6.70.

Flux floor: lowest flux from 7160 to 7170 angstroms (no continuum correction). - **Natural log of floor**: 1.85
